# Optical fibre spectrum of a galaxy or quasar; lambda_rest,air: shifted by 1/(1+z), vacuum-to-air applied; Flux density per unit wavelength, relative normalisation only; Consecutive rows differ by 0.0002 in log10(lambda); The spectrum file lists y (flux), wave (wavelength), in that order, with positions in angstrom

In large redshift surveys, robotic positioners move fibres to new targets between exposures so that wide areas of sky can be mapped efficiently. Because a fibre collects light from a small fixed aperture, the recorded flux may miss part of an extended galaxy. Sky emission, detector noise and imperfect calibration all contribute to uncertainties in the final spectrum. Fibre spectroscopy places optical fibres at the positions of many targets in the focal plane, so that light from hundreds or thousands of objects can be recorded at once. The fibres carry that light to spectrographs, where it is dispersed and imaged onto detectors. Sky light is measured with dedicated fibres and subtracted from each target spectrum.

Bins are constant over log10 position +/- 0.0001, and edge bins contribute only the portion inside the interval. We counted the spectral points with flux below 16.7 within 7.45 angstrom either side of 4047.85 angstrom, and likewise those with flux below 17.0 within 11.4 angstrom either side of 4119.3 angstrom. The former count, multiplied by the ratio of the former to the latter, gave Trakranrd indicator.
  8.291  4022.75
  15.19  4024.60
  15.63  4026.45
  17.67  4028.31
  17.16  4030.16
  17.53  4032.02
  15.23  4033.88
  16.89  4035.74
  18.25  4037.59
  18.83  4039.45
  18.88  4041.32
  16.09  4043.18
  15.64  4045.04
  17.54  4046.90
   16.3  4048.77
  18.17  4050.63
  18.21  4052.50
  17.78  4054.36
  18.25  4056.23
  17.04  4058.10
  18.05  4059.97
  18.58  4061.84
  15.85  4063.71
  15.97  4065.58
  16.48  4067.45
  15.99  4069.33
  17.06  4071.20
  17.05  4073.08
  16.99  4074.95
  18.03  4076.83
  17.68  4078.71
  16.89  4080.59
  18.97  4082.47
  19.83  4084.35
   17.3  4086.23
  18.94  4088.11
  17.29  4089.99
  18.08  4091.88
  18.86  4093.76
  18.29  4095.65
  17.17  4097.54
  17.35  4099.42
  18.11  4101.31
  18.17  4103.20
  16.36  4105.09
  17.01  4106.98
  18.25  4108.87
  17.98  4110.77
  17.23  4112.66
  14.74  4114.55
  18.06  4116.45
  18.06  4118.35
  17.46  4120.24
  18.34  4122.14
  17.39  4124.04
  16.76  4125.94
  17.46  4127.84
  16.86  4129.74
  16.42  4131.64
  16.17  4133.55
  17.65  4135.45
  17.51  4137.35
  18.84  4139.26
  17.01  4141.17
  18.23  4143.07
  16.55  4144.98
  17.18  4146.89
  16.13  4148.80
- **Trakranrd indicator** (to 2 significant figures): 3.0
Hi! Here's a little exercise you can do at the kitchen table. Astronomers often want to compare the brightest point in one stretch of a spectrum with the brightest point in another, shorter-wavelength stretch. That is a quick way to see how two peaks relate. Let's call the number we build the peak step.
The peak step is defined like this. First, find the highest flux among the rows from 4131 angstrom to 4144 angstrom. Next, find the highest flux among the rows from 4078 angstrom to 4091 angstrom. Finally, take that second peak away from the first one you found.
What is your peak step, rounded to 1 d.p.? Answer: -1.0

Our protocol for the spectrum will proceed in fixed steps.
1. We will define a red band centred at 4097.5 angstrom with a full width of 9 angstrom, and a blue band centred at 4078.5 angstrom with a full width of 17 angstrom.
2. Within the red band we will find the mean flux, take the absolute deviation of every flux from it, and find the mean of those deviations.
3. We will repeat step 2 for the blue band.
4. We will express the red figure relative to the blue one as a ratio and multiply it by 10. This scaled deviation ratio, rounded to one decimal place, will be 7.0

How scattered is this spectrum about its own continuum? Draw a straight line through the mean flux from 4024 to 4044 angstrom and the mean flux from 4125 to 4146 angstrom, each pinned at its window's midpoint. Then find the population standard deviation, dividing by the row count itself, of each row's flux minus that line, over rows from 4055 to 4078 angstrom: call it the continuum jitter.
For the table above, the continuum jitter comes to 0.90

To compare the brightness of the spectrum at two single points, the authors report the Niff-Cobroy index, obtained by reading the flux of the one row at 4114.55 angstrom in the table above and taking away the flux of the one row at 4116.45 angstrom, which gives -3.32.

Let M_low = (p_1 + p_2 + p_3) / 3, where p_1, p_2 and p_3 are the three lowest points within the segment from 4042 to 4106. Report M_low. 15.8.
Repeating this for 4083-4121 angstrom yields 16.0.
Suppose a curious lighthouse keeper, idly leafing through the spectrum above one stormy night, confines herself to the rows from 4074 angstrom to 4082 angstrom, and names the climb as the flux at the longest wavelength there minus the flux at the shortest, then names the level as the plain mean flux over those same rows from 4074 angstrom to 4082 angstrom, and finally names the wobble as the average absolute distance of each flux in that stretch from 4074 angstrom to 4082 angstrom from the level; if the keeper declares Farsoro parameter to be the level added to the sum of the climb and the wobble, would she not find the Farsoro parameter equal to 17.8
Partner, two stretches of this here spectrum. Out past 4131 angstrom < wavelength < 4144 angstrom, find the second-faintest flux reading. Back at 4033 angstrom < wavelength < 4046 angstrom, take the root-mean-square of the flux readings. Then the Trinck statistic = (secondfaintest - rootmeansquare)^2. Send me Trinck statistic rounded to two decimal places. 0.57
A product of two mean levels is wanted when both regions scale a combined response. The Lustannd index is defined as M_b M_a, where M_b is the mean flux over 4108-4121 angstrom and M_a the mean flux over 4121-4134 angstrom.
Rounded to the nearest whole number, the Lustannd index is 297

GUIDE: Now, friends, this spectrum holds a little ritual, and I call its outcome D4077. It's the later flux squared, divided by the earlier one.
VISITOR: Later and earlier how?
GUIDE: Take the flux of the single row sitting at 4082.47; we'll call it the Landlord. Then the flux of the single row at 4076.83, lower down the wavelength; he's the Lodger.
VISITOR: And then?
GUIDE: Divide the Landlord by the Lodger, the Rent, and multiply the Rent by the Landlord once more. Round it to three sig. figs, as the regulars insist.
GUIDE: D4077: 20.0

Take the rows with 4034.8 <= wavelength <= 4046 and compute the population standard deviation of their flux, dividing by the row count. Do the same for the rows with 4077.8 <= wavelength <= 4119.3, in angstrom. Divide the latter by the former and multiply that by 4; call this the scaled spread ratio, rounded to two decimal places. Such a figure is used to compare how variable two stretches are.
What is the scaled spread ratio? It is 3.17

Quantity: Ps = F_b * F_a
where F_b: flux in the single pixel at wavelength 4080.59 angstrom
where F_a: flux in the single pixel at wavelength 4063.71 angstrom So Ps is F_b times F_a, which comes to 268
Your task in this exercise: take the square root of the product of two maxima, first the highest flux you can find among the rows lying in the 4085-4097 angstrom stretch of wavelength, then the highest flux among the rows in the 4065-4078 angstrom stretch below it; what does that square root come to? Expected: 18.5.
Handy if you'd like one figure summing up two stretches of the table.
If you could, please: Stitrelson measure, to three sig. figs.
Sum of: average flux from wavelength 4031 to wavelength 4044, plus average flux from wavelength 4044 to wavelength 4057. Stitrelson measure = 34.8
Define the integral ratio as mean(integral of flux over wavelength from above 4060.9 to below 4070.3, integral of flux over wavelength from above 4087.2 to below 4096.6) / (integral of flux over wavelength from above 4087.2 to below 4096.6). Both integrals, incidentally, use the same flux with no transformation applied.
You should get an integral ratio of 0.95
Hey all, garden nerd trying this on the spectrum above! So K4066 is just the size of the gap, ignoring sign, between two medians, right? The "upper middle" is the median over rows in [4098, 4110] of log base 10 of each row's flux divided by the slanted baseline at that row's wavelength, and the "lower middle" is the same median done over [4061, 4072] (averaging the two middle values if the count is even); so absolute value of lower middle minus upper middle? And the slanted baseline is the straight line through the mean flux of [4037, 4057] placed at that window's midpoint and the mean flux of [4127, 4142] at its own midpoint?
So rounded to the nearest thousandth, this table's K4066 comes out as 0.042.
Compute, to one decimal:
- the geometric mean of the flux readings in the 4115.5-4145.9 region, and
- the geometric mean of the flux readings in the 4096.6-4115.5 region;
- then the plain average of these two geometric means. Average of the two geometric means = 17.3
